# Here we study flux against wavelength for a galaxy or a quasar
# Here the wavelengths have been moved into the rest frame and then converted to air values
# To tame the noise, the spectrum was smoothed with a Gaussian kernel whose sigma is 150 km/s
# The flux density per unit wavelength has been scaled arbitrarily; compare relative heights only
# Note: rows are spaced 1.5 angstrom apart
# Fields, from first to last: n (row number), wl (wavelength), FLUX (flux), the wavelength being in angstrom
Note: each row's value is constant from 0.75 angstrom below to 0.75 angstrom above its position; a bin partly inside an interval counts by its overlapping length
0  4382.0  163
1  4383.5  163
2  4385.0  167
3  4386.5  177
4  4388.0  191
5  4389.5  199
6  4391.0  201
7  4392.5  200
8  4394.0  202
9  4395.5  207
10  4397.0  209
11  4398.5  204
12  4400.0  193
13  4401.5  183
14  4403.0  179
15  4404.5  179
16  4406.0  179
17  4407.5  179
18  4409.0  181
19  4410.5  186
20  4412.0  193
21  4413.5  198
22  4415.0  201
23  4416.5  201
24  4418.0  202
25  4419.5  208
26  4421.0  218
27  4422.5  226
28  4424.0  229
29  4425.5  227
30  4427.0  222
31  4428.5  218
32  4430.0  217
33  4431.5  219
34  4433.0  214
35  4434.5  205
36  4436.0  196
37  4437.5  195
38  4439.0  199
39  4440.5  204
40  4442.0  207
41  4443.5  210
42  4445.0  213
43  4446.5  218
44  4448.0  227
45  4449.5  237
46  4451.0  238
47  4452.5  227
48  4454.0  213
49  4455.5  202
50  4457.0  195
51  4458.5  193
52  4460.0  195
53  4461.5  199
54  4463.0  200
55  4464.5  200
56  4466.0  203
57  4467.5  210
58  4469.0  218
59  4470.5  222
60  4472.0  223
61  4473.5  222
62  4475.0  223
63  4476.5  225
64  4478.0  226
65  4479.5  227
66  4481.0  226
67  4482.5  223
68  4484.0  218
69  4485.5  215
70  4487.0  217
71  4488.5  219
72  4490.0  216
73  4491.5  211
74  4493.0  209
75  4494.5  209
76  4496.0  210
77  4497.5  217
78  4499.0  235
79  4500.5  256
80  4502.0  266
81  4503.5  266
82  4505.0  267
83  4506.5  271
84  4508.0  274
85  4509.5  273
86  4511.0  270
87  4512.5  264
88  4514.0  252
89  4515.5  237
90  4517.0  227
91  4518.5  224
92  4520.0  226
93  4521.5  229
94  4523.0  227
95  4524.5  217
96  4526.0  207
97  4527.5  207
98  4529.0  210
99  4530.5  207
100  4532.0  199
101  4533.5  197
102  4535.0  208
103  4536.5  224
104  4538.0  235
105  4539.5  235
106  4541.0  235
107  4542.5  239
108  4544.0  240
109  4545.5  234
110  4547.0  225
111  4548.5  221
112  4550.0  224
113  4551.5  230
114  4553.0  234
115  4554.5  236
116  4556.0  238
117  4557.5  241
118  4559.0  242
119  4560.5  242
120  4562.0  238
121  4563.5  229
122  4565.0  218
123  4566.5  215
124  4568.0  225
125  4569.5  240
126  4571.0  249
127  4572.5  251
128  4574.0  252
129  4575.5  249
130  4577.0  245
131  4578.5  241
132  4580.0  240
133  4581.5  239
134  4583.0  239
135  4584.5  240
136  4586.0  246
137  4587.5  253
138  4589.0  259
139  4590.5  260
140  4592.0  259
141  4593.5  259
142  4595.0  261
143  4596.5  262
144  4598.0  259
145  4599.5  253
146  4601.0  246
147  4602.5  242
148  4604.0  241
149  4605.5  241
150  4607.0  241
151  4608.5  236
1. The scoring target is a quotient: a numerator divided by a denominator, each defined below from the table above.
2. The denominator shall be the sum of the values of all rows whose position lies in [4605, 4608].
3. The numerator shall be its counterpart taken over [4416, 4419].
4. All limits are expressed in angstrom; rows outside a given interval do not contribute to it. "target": 0.84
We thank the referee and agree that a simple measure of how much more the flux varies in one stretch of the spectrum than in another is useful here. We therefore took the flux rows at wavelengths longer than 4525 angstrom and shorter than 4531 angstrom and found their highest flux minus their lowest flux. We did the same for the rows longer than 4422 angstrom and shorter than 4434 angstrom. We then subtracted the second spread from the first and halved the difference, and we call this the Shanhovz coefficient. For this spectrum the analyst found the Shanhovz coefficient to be -6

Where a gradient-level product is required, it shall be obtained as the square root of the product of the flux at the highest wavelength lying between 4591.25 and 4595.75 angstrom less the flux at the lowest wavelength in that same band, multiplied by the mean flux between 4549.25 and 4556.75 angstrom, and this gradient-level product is 22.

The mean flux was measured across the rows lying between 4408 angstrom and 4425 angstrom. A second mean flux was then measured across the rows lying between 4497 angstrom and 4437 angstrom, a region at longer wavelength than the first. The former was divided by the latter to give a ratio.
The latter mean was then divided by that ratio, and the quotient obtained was 224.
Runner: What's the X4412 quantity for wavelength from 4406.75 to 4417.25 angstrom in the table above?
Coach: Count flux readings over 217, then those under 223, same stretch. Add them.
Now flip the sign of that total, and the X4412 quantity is -7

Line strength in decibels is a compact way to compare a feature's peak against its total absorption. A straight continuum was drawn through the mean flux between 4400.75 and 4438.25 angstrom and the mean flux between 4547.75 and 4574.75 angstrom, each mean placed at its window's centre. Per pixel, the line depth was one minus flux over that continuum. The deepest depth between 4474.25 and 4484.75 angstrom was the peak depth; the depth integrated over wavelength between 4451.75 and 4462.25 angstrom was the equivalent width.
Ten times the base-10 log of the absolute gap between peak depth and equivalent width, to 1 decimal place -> -4.3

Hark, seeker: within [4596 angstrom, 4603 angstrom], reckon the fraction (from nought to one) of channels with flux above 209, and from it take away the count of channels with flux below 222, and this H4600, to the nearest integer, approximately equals 1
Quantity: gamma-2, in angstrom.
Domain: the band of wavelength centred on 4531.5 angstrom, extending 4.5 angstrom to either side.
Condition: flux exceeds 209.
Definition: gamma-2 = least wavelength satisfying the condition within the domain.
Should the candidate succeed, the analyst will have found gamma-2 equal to 4529.0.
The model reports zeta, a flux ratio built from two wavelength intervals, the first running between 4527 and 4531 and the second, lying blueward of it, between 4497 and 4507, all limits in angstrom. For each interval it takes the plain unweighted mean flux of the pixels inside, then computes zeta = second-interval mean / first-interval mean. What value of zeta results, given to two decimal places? 1.22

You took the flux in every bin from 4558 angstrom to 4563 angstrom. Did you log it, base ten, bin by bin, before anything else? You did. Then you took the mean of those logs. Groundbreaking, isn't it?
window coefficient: 2.38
